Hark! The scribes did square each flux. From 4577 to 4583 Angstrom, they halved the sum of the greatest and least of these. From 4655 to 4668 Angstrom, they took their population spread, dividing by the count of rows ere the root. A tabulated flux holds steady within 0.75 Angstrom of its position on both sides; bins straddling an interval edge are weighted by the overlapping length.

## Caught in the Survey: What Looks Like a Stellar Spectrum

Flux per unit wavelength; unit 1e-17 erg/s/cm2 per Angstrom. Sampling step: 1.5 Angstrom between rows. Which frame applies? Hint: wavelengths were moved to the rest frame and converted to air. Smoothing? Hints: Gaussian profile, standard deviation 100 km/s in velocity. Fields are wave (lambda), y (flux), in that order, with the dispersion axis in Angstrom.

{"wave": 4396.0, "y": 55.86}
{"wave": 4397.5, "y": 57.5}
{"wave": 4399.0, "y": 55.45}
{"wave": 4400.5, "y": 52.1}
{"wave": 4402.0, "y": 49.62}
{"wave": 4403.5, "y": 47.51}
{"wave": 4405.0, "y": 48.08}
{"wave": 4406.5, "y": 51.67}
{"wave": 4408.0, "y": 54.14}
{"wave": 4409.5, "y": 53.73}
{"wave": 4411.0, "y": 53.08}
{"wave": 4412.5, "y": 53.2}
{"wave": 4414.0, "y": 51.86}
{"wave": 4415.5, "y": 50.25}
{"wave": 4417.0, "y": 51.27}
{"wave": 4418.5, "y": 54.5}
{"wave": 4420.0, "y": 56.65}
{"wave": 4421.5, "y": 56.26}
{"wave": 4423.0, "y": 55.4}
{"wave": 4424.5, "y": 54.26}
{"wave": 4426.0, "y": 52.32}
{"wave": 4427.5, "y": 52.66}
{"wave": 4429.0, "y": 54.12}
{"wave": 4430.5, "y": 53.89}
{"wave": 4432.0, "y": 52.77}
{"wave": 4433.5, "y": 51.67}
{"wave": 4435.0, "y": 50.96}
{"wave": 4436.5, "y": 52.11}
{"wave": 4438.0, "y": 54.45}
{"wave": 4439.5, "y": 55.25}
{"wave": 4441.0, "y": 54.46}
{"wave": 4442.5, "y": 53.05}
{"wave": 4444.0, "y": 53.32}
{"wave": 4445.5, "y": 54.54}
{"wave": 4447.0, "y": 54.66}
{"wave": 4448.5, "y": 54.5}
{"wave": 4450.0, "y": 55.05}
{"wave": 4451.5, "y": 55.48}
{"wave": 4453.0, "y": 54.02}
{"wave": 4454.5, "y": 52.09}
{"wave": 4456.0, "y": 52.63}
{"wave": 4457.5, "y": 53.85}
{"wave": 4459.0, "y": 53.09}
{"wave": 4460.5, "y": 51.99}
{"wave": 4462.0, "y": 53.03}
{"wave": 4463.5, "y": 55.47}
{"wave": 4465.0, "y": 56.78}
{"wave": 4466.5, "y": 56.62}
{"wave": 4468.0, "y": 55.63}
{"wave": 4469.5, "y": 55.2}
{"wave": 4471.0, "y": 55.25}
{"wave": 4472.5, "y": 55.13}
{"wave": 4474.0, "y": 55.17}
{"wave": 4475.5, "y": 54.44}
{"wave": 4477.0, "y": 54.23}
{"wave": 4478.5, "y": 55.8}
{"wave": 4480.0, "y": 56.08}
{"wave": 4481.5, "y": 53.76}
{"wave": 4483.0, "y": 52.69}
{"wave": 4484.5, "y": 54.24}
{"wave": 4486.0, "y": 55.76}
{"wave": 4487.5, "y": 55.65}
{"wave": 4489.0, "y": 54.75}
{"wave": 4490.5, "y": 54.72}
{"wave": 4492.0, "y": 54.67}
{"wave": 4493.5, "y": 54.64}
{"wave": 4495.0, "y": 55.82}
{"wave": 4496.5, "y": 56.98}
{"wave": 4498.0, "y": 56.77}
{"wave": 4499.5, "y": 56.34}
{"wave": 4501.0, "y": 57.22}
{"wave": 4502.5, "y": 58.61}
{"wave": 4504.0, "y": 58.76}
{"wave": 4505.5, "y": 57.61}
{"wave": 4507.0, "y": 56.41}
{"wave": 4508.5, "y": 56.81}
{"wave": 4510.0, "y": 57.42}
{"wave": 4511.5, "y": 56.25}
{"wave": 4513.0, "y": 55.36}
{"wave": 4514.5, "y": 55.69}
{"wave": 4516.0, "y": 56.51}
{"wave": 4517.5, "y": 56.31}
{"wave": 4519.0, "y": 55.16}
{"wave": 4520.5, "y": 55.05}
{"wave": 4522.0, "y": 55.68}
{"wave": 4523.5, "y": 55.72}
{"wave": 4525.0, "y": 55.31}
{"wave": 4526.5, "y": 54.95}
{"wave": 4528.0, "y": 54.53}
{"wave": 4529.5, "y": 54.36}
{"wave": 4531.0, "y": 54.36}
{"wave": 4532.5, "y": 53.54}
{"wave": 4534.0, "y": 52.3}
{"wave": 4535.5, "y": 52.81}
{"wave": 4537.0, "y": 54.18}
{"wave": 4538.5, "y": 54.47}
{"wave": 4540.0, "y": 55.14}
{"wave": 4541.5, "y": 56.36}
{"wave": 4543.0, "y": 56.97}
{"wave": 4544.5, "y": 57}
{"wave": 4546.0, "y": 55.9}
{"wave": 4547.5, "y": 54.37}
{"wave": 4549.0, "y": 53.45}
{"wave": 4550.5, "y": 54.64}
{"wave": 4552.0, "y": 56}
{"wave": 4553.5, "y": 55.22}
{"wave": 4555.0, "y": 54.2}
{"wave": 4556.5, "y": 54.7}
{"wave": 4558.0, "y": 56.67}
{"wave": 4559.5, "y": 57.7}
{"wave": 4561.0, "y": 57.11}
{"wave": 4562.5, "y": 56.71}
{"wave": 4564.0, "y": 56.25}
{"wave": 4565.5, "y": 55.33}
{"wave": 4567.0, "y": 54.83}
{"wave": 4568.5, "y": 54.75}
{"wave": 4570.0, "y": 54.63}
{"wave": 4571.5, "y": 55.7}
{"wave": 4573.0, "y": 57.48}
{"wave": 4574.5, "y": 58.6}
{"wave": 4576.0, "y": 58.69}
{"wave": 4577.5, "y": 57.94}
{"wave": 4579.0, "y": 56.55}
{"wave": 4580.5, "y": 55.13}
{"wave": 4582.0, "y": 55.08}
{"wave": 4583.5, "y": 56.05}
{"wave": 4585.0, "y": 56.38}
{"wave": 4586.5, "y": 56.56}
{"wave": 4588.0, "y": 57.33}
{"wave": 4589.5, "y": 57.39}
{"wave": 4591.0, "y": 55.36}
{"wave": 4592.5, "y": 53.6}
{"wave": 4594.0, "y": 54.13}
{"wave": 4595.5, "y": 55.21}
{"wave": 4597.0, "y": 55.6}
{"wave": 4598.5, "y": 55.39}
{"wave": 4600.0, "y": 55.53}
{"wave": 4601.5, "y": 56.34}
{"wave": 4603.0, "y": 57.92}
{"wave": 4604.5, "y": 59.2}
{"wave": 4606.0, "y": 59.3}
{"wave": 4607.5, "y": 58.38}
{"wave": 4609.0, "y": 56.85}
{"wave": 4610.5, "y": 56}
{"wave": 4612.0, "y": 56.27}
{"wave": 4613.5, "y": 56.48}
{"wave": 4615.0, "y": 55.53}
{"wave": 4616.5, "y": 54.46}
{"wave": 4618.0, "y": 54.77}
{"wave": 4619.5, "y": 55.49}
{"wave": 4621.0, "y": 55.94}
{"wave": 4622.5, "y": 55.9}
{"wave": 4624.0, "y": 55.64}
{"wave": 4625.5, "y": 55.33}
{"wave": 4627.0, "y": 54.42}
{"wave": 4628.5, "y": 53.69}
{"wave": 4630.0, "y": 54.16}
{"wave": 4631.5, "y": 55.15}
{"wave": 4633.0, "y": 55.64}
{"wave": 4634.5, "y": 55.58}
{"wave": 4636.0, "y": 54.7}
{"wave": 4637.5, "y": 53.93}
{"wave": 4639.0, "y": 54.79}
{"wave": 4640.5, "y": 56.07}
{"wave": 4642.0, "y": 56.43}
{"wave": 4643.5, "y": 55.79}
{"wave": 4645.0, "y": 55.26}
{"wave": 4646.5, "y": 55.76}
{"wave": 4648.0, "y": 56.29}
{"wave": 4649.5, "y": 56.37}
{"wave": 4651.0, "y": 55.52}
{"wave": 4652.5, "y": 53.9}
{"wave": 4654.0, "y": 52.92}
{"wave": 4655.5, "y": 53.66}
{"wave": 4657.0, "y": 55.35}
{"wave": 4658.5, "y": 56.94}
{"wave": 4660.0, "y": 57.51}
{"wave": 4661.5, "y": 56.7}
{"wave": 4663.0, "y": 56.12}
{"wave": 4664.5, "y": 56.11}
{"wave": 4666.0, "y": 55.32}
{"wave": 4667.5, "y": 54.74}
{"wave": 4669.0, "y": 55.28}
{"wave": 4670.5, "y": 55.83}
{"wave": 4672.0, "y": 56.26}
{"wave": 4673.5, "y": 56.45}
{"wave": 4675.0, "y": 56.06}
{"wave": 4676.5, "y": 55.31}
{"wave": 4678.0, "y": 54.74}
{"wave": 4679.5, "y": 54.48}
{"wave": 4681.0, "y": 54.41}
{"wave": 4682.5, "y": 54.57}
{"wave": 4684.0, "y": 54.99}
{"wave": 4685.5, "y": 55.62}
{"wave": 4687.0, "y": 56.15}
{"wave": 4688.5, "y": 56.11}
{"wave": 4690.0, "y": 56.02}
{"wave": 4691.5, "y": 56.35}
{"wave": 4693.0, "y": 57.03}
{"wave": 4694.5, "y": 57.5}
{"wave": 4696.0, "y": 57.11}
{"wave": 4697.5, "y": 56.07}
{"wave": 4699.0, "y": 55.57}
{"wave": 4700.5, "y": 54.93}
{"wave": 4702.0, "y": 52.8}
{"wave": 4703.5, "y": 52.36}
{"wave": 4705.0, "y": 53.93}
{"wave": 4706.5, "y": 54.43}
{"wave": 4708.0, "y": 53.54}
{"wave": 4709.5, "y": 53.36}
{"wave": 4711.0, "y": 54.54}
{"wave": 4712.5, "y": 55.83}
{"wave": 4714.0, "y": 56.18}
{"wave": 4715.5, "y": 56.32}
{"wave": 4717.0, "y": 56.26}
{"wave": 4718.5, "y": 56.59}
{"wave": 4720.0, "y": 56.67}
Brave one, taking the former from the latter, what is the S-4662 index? -3070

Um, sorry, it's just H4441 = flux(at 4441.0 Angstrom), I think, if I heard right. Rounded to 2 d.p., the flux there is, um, 54.46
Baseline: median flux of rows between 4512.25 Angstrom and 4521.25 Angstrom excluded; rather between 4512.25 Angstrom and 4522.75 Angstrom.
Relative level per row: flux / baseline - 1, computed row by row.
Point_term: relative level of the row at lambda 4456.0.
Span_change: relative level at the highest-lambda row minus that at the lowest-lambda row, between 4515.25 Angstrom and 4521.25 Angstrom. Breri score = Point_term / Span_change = 2.1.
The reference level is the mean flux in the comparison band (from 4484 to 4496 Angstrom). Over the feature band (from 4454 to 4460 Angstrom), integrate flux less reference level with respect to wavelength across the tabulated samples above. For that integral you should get -13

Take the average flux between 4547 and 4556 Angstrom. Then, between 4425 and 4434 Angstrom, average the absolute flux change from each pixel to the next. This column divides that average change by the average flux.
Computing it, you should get 0.016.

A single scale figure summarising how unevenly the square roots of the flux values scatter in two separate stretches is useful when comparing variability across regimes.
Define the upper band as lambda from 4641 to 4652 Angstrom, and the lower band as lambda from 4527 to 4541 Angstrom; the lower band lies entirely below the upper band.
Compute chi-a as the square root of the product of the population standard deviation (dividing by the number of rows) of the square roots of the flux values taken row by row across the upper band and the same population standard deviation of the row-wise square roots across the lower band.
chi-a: 0.041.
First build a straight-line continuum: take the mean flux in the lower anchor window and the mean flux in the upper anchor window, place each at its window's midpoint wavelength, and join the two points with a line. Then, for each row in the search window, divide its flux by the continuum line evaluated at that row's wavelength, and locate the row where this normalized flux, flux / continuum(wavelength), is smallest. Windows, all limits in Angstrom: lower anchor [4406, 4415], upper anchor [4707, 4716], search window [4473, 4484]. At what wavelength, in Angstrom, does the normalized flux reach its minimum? 4483.0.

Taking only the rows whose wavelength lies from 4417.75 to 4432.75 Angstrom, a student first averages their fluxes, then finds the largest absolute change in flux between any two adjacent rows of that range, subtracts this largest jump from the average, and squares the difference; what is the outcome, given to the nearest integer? 2718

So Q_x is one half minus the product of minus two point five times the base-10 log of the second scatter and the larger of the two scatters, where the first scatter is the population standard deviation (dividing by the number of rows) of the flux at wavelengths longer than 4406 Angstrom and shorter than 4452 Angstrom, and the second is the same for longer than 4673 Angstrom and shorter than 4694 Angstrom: 0.15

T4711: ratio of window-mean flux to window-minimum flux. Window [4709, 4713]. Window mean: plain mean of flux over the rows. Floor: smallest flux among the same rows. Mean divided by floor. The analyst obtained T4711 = 1.02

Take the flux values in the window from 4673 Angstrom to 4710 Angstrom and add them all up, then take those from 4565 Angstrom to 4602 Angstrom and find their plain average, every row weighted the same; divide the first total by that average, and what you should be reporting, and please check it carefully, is 24.6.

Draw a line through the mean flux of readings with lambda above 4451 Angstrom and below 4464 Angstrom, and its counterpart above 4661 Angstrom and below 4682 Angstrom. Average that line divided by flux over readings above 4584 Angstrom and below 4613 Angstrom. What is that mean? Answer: 0.972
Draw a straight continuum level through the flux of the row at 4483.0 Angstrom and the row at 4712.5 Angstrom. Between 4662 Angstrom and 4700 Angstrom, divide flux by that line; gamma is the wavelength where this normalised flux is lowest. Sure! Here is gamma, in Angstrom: 4681.0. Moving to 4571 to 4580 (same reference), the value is 4571.5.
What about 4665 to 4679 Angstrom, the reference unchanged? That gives 4678.0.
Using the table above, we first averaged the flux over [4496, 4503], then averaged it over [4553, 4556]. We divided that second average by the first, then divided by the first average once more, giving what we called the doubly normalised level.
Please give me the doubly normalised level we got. 0.0167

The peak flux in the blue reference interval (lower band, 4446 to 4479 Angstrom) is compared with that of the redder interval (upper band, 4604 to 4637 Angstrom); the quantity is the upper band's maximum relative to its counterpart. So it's 1.04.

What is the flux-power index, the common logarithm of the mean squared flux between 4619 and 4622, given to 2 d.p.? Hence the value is 3.49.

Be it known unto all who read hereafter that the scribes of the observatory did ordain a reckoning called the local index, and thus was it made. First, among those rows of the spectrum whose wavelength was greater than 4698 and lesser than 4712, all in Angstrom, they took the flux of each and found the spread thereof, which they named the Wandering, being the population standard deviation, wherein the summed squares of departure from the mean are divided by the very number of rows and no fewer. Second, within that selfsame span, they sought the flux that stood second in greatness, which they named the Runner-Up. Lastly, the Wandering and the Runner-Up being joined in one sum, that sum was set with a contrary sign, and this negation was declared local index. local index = -55.9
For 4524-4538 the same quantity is -55.9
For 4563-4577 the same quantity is -60.1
